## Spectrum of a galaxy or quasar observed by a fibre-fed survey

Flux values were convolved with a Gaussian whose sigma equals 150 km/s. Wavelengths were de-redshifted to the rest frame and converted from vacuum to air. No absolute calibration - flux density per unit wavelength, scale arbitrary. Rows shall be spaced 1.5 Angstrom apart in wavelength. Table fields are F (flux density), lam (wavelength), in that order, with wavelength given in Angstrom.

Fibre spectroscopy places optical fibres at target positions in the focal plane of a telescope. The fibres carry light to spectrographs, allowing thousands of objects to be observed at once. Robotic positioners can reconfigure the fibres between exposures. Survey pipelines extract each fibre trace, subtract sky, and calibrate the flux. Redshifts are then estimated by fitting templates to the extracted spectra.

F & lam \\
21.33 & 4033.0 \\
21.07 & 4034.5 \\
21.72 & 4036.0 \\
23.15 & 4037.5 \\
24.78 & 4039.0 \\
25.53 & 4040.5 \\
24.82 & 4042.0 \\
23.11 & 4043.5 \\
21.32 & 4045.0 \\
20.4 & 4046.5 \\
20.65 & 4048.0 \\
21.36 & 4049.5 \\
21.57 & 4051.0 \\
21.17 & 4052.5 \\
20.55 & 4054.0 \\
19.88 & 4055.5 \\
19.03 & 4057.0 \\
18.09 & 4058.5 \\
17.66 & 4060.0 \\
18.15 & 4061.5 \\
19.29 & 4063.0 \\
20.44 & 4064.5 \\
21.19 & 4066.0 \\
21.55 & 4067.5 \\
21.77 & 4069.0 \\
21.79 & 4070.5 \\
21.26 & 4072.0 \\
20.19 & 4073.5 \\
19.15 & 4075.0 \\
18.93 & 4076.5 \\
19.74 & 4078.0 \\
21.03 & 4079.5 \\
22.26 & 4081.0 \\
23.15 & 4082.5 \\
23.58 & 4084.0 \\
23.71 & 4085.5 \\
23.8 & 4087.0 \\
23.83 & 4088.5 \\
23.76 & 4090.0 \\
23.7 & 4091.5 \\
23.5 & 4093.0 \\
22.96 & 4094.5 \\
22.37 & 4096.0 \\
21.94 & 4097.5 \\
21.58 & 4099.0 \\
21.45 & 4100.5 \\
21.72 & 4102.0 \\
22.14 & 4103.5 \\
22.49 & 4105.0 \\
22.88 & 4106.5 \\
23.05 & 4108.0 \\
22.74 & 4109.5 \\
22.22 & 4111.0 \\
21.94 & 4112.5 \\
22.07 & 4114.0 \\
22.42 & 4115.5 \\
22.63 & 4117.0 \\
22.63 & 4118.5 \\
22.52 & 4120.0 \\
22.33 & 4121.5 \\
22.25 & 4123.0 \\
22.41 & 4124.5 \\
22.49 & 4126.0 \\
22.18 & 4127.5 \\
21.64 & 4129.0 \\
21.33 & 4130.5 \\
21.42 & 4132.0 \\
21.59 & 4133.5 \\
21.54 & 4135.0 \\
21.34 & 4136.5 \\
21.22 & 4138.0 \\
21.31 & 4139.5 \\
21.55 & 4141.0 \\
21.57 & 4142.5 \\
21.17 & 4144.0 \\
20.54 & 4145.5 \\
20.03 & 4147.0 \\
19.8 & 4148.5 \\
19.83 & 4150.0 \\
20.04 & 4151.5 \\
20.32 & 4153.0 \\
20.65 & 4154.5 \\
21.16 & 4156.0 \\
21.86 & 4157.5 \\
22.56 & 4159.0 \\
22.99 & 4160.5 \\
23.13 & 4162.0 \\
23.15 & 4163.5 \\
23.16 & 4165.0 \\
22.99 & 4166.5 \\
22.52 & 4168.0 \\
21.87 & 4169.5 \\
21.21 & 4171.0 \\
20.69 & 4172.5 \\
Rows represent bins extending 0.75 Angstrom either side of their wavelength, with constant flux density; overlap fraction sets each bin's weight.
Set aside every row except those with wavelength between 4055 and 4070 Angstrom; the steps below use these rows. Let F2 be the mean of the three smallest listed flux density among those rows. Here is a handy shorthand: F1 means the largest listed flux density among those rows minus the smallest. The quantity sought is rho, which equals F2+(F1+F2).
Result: 40.0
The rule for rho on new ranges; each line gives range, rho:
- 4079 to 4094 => 47.1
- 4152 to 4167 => 44.3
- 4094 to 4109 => 44.8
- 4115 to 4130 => 45.0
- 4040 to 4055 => 46.2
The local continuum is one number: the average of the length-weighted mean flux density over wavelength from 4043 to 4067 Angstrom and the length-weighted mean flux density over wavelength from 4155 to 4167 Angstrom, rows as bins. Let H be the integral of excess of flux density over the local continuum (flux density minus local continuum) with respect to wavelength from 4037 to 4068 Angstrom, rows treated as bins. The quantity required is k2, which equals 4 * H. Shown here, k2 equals -36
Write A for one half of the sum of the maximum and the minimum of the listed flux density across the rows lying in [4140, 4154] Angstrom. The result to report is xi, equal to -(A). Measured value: -20.7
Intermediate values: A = 20.7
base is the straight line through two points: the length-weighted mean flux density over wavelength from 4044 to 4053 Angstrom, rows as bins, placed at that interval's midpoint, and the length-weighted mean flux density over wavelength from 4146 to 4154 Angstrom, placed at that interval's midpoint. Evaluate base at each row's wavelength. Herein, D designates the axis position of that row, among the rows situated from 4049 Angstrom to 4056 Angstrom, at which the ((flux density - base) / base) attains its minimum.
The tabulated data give 4055.5 Angstrom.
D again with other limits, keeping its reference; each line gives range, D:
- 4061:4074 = 4061.5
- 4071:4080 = 4076.5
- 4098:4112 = 4100.5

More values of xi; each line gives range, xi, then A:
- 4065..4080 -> -20.4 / 20.4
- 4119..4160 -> -21.2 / 21.2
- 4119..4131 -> -21.9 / 21.9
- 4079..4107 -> -22.4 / 22.4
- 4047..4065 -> -19.6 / 19.6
